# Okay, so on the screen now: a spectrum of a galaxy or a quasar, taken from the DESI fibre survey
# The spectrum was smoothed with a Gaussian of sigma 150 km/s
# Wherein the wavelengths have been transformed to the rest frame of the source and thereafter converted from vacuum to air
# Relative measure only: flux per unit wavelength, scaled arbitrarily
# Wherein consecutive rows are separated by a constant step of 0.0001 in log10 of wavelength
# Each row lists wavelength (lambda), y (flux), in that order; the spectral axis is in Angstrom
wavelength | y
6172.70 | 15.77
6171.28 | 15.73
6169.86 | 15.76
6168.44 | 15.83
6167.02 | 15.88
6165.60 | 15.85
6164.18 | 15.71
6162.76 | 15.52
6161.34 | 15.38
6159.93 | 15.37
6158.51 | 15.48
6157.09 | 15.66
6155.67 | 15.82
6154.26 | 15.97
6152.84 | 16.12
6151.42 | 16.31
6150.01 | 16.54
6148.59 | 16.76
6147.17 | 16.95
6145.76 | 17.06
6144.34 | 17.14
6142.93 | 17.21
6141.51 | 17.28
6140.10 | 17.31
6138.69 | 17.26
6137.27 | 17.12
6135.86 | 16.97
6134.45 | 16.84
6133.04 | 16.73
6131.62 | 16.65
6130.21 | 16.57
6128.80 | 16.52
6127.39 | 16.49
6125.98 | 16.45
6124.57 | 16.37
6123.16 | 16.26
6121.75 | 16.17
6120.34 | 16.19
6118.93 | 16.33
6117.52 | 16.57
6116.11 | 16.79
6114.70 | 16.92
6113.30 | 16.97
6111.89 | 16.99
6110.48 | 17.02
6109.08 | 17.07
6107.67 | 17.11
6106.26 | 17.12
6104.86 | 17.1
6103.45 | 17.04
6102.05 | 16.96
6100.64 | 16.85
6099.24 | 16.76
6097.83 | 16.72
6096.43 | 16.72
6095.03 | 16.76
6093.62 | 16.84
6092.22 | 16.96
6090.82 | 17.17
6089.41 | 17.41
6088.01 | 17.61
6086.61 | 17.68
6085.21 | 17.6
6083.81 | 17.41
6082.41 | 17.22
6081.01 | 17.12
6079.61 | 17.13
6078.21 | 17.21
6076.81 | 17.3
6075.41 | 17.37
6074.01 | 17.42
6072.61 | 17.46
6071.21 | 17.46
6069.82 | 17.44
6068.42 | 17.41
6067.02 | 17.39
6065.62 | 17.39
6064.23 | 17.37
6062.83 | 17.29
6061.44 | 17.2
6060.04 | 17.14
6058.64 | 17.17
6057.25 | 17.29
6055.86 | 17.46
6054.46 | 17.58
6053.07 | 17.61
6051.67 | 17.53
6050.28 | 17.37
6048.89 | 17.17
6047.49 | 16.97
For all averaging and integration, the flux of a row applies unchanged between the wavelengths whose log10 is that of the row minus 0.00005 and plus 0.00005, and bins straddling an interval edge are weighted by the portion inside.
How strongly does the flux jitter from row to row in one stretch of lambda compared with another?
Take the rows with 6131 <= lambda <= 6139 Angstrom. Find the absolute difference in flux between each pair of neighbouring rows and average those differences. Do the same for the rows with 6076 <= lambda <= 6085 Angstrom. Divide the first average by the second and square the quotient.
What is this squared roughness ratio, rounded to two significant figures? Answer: 1.7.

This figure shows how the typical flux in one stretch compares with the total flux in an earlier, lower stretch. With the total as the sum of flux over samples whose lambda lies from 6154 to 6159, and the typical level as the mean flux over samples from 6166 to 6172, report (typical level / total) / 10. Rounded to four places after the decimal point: 0.0251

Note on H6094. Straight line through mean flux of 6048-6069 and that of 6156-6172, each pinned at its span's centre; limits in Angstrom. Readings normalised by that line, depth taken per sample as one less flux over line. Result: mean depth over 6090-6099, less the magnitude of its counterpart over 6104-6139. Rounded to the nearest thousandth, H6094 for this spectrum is -0.030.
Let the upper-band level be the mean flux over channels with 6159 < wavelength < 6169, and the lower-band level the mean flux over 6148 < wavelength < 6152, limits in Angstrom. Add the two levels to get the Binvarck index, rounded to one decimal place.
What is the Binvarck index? 32.2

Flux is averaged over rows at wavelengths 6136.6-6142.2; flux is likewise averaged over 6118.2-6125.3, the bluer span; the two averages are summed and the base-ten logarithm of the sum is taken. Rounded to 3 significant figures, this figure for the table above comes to 1.53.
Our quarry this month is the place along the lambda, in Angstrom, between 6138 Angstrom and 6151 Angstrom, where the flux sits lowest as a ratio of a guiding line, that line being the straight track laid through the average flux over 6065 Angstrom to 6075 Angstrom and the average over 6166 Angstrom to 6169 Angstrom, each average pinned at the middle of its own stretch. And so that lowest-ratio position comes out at 6150.01 Angstrom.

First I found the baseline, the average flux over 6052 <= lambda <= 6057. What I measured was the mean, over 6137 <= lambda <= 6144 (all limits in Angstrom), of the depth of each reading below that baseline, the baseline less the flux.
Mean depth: 0.3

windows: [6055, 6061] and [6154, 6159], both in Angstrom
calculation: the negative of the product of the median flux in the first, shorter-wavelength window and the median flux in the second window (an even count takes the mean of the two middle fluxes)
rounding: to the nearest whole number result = -271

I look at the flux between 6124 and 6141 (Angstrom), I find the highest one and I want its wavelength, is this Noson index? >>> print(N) 6140.10 Angstrom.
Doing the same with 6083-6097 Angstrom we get 6086.61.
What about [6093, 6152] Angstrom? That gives 6140.10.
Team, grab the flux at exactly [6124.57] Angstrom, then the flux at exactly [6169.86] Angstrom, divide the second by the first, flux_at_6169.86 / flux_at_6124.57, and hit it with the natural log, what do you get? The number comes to -0.038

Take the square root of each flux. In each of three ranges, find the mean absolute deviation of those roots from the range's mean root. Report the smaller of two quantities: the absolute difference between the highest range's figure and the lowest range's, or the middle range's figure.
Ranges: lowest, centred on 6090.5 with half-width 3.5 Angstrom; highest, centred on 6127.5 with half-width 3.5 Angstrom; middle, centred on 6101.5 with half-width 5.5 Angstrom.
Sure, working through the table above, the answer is 0.018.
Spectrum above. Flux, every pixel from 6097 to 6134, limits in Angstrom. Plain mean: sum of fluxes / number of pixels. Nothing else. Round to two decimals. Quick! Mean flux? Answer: 16.72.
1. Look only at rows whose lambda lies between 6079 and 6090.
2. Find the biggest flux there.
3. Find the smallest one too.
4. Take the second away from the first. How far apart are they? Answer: 0.6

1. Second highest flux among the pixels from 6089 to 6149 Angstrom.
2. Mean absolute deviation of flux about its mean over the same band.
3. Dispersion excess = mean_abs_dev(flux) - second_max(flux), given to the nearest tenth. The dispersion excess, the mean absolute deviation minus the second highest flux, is -17.1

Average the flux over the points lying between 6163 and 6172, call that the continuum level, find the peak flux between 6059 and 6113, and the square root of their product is 16.7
